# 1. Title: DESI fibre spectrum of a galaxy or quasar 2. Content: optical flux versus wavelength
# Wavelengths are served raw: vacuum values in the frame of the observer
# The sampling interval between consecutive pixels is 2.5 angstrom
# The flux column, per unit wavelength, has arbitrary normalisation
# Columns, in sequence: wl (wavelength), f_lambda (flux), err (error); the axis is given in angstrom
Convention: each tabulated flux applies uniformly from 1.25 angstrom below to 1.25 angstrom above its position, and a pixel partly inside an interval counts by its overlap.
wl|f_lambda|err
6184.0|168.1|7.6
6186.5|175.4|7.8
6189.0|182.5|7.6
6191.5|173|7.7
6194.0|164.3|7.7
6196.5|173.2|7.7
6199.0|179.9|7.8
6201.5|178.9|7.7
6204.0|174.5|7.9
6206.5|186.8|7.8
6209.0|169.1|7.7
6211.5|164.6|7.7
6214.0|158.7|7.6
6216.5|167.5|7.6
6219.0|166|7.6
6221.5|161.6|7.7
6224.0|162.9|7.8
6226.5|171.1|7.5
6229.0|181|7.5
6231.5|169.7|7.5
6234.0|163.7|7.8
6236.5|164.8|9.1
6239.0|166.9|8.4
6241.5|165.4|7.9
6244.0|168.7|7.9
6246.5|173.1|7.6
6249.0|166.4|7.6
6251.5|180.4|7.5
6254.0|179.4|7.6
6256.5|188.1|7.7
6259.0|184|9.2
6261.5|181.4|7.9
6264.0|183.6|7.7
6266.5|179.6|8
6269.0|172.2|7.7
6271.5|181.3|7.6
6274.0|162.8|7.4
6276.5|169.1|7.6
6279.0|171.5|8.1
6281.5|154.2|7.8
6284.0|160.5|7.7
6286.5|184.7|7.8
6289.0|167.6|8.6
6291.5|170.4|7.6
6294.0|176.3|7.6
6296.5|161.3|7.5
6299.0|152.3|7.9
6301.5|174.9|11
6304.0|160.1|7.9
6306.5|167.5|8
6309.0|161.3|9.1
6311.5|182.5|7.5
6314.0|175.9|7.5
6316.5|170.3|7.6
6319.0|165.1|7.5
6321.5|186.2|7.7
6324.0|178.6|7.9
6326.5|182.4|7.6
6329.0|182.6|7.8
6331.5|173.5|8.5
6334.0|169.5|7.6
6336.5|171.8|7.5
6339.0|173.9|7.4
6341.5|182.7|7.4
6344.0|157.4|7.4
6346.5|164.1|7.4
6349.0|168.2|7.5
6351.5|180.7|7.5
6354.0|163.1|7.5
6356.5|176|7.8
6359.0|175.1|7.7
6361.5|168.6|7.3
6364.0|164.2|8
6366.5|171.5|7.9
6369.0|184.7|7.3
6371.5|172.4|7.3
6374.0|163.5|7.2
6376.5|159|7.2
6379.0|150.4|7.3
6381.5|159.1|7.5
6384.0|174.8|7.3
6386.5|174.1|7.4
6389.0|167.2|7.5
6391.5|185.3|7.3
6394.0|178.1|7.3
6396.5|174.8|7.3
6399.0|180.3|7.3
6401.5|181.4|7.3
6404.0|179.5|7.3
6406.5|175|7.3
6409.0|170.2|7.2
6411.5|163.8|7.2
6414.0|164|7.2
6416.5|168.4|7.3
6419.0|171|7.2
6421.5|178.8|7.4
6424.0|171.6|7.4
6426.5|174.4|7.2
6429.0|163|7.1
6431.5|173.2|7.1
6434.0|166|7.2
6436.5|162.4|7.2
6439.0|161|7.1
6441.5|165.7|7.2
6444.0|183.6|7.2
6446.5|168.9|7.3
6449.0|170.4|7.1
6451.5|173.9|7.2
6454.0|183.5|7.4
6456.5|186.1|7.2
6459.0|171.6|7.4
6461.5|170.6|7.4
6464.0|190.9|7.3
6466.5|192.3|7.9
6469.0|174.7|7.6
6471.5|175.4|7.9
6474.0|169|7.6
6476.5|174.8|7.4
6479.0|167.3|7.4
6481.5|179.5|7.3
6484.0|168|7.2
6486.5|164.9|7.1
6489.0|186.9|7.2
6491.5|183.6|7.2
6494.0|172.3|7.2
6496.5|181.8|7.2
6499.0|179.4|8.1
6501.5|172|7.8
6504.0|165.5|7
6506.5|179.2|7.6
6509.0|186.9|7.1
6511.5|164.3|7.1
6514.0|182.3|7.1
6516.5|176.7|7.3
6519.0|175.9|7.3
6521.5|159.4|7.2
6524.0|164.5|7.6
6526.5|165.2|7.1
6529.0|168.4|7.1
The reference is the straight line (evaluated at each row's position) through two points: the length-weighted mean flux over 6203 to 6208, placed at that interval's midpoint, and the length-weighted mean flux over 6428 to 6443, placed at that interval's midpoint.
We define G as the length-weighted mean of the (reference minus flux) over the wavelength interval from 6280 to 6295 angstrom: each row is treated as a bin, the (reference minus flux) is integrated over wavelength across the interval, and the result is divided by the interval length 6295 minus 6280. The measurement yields 6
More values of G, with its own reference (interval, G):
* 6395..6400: -9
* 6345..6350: 6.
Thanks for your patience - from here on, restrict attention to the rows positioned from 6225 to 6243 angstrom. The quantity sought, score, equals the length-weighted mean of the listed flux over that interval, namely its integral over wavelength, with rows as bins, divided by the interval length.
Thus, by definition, 168.9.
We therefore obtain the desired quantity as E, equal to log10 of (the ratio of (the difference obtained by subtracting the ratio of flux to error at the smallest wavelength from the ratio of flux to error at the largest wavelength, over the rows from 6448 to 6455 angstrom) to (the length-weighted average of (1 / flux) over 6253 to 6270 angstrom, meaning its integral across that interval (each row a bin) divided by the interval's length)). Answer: 2.2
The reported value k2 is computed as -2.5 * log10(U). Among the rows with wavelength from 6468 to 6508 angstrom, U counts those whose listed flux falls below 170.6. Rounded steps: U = 5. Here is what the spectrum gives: -1.7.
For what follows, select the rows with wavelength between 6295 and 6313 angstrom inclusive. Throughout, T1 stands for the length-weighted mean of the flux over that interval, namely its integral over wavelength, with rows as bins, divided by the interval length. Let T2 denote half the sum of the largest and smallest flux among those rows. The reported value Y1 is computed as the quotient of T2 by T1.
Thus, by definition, 1.01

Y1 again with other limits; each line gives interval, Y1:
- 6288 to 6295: 1.00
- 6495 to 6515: 1.00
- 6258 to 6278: 0.98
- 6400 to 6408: 1.00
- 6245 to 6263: 0.99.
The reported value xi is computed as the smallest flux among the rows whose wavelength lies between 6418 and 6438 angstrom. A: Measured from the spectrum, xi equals 162.4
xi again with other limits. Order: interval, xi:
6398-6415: 163.8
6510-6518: 164.3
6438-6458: 161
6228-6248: 163.7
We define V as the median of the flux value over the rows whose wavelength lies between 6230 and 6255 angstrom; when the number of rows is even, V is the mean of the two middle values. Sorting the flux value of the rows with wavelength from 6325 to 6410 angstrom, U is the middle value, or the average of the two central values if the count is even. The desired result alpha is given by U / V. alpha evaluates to 1.04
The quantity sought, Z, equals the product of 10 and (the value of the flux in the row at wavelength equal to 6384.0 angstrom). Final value 1748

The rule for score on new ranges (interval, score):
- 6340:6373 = 171.4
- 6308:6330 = 176.2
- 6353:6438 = 170.7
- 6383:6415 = 174.6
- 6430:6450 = 168.8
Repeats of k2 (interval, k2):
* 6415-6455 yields -2.3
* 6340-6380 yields -2.4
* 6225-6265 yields -2.1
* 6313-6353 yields -1.9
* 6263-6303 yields -2.3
